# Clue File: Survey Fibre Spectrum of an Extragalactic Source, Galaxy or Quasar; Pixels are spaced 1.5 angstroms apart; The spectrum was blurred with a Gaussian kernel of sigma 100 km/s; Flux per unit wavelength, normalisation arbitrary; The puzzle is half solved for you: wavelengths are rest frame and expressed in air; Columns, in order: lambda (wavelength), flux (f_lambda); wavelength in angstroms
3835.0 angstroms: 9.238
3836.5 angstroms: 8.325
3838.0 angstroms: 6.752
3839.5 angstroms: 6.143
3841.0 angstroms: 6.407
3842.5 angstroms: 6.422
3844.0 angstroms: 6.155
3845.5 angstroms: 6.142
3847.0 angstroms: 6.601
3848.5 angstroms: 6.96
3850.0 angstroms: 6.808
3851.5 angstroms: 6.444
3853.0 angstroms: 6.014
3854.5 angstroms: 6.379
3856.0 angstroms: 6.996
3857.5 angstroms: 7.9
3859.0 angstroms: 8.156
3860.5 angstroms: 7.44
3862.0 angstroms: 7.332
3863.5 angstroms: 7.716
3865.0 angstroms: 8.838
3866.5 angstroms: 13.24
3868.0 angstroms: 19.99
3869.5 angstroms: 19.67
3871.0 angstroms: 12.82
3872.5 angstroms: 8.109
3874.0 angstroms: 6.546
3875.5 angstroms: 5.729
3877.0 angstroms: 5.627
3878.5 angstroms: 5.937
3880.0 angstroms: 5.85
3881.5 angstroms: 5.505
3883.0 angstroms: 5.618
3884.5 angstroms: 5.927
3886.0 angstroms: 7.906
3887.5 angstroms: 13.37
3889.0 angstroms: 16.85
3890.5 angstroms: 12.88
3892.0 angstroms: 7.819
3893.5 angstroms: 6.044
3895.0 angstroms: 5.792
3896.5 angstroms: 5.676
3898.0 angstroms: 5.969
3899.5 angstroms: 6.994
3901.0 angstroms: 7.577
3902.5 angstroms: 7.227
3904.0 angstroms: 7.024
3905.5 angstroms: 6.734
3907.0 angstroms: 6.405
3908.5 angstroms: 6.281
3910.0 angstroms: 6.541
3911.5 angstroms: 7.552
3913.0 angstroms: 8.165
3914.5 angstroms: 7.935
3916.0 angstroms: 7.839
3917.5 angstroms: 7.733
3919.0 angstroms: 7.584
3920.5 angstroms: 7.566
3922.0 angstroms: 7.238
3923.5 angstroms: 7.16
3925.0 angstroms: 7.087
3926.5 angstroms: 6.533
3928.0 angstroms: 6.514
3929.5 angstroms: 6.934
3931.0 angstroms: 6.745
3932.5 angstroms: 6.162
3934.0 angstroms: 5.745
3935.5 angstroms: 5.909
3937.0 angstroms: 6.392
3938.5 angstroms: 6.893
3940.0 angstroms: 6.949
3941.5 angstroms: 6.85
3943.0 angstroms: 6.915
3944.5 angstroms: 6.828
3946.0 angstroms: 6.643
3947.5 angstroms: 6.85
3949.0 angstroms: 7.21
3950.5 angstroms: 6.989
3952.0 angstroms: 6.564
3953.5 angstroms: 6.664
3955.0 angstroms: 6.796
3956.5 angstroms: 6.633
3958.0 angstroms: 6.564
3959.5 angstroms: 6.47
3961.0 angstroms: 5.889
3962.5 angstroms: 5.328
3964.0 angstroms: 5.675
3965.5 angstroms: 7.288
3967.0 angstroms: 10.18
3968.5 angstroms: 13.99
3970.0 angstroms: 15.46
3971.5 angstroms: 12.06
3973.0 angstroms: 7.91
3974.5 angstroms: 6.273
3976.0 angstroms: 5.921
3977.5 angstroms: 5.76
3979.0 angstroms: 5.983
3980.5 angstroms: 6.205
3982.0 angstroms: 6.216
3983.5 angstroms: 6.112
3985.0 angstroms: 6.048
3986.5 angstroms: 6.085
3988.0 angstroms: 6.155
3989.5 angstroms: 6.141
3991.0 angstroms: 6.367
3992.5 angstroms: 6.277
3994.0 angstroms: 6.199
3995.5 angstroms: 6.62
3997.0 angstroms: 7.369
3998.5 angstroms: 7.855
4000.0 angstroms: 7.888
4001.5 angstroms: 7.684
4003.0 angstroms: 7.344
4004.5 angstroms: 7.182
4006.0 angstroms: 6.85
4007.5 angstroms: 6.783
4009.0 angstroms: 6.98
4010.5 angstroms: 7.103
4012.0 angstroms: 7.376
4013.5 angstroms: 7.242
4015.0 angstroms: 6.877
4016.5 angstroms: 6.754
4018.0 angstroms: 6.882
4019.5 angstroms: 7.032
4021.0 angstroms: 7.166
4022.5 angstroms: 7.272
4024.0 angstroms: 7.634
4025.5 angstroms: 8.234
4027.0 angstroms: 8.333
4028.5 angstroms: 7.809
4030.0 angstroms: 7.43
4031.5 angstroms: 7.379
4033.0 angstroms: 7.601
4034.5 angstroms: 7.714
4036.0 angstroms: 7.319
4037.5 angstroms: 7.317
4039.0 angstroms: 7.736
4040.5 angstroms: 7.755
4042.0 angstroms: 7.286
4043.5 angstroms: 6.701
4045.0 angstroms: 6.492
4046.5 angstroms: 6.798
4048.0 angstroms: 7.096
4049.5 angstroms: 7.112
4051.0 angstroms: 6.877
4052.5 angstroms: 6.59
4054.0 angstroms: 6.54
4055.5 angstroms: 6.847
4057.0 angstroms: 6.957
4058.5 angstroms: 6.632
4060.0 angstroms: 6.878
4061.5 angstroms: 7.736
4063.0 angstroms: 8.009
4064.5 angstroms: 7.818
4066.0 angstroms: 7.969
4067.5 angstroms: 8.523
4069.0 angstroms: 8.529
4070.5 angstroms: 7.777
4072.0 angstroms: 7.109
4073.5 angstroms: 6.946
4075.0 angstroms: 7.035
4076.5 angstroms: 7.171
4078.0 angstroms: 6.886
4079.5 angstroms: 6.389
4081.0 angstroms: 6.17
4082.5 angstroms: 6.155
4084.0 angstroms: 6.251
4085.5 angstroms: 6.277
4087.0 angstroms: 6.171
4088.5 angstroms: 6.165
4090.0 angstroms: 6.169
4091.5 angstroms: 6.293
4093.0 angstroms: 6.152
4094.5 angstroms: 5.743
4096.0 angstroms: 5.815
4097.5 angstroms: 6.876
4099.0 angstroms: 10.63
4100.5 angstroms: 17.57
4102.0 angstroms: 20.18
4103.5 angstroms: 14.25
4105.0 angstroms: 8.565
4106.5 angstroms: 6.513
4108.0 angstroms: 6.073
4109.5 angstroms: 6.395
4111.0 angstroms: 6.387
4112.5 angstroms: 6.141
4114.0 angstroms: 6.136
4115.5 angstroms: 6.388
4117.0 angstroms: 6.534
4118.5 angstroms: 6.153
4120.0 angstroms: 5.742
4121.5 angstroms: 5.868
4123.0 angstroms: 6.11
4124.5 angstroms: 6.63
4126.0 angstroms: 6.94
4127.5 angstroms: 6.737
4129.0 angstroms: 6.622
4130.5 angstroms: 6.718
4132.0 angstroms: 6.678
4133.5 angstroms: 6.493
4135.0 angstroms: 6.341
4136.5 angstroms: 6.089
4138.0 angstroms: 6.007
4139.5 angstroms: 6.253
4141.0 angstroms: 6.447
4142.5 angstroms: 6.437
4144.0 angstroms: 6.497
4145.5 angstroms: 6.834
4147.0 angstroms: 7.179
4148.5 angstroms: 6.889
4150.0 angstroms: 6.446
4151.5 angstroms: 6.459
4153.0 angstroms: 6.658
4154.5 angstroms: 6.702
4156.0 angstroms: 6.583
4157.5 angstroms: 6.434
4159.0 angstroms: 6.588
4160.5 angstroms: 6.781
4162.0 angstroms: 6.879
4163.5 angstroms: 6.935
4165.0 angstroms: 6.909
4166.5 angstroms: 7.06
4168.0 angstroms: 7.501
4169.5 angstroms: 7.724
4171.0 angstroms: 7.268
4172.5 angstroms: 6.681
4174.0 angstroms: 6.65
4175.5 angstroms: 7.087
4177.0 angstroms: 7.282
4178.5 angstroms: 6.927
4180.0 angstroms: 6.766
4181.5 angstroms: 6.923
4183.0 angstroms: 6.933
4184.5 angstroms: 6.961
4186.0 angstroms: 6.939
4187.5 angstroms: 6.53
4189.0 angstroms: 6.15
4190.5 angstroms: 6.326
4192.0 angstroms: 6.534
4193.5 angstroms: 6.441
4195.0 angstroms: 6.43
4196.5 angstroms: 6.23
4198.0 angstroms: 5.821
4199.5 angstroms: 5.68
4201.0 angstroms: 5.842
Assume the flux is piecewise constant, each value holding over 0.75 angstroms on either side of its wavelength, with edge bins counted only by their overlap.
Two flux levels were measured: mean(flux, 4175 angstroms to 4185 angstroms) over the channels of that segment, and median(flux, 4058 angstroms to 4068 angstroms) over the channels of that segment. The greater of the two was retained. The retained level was 7.8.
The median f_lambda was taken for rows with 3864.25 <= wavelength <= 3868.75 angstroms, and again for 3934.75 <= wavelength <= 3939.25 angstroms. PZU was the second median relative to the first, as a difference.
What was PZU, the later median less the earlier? -6.8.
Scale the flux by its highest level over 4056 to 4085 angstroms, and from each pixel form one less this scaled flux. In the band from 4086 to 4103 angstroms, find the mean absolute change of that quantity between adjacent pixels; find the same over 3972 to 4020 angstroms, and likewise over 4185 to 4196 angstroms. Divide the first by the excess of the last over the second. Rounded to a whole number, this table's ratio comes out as -48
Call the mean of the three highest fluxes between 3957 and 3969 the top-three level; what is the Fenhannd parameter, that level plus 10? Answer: 20.5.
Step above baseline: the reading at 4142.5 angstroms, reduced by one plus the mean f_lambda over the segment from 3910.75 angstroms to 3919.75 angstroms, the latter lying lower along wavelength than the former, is -2.4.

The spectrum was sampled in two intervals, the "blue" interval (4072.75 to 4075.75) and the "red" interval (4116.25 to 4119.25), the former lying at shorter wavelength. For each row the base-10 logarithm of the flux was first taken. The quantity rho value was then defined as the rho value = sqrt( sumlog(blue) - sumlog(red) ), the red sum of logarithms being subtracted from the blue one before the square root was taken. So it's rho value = 0.291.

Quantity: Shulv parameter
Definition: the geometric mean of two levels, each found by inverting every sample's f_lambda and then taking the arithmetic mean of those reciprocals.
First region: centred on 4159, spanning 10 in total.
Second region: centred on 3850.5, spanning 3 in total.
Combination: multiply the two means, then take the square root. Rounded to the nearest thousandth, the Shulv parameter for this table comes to 0.150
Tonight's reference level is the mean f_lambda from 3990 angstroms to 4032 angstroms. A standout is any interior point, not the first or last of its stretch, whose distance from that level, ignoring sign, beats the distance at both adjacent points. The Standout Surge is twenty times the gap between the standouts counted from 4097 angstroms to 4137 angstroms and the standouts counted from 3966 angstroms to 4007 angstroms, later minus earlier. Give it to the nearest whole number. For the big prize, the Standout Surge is -20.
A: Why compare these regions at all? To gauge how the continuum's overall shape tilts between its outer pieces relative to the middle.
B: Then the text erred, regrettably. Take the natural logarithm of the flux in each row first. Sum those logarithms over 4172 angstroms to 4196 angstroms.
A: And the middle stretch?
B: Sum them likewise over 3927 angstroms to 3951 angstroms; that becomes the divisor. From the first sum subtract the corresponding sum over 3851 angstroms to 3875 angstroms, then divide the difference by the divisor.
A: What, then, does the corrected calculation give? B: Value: -0.15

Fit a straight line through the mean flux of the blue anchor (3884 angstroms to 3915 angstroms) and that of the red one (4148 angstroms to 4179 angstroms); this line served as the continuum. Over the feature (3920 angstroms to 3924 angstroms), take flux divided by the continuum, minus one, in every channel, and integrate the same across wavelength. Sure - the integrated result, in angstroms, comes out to -0.3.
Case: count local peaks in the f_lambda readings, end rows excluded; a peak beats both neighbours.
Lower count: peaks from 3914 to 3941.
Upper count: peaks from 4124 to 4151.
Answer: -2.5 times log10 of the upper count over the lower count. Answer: -1.5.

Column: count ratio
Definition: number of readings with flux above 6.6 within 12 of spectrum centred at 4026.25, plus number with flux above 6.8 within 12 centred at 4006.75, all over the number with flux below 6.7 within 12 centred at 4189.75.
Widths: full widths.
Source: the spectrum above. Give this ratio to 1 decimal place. 2.5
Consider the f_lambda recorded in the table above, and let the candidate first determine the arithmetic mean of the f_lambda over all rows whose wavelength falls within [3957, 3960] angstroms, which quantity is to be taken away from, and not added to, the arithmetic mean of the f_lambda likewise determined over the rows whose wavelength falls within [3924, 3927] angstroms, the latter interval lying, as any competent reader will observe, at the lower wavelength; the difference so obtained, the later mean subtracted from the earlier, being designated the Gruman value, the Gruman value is 0.3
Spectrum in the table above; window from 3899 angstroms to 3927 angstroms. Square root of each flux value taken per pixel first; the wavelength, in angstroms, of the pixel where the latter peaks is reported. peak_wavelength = 3913.0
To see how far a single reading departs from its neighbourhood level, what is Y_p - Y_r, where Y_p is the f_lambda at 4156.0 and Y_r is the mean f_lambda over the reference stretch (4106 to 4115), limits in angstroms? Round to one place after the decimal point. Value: 0.3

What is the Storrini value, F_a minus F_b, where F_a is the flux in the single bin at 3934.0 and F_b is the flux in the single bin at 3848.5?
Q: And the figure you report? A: -1.2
